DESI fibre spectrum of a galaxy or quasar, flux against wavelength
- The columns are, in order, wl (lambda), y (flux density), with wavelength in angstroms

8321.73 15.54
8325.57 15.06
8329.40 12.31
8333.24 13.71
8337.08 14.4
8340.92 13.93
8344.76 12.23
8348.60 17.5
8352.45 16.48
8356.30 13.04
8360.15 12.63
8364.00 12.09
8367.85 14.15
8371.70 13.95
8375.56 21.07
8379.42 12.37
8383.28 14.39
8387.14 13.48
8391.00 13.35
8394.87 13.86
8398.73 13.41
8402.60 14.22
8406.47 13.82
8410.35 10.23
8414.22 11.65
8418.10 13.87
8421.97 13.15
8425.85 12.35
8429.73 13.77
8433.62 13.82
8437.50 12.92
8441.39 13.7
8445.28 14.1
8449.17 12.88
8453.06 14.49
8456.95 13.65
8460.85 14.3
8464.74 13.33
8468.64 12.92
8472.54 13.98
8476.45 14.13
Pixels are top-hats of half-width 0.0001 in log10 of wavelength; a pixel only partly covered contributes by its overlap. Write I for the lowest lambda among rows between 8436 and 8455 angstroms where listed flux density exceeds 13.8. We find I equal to 8445.28 angstroms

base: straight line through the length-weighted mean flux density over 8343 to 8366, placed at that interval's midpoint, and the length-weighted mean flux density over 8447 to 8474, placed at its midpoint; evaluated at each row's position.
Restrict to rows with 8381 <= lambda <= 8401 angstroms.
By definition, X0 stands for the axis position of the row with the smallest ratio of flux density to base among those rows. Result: 8391.00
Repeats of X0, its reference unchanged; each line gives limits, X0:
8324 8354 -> 8344.76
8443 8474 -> 8449.17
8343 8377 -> 8364.00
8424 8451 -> 8425.85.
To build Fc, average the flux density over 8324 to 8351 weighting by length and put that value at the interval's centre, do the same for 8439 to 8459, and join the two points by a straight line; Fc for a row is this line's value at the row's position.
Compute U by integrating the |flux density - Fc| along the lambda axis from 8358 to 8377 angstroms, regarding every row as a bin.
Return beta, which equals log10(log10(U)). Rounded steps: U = 38.0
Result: 0.20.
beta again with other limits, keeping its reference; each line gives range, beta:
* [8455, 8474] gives -0.04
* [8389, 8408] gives -0.09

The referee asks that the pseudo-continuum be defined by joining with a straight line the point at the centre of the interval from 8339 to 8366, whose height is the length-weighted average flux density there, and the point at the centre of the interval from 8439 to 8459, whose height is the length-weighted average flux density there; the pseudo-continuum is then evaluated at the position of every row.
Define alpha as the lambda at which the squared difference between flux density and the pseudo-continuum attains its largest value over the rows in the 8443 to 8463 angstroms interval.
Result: 8449.17 angstroms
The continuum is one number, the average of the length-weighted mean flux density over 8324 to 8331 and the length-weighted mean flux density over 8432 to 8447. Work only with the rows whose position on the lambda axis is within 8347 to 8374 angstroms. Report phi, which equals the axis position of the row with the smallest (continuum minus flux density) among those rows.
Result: 8348.60 angstroms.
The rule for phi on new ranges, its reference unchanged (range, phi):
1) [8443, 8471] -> 8453.06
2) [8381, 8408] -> 8383.28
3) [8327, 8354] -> 8348.60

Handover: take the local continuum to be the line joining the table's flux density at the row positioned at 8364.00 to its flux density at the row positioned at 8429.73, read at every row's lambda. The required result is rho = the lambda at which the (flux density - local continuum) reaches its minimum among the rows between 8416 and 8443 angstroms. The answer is 8425.85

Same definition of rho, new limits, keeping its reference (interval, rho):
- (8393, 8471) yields 8410.35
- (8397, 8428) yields 8410.35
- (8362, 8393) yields 8379.42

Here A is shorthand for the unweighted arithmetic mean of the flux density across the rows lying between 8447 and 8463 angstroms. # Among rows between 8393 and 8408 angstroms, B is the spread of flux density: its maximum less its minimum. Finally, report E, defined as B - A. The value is -13.0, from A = 13.83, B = 0.8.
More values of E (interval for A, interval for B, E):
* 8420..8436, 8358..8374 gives -11.2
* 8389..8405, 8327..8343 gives -11.6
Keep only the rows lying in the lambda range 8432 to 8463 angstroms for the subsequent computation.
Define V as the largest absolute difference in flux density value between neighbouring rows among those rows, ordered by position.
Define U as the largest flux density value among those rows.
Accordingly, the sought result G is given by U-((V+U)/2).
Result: 6.44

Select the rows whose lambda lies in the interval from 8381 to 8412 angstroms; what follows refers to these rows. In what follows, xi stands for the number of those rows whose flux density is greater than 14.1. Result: 2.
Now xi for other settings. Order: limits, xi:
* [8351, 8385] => 4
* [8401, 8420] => 1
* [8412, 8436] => 0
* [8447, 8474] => 2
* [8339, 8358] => 2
